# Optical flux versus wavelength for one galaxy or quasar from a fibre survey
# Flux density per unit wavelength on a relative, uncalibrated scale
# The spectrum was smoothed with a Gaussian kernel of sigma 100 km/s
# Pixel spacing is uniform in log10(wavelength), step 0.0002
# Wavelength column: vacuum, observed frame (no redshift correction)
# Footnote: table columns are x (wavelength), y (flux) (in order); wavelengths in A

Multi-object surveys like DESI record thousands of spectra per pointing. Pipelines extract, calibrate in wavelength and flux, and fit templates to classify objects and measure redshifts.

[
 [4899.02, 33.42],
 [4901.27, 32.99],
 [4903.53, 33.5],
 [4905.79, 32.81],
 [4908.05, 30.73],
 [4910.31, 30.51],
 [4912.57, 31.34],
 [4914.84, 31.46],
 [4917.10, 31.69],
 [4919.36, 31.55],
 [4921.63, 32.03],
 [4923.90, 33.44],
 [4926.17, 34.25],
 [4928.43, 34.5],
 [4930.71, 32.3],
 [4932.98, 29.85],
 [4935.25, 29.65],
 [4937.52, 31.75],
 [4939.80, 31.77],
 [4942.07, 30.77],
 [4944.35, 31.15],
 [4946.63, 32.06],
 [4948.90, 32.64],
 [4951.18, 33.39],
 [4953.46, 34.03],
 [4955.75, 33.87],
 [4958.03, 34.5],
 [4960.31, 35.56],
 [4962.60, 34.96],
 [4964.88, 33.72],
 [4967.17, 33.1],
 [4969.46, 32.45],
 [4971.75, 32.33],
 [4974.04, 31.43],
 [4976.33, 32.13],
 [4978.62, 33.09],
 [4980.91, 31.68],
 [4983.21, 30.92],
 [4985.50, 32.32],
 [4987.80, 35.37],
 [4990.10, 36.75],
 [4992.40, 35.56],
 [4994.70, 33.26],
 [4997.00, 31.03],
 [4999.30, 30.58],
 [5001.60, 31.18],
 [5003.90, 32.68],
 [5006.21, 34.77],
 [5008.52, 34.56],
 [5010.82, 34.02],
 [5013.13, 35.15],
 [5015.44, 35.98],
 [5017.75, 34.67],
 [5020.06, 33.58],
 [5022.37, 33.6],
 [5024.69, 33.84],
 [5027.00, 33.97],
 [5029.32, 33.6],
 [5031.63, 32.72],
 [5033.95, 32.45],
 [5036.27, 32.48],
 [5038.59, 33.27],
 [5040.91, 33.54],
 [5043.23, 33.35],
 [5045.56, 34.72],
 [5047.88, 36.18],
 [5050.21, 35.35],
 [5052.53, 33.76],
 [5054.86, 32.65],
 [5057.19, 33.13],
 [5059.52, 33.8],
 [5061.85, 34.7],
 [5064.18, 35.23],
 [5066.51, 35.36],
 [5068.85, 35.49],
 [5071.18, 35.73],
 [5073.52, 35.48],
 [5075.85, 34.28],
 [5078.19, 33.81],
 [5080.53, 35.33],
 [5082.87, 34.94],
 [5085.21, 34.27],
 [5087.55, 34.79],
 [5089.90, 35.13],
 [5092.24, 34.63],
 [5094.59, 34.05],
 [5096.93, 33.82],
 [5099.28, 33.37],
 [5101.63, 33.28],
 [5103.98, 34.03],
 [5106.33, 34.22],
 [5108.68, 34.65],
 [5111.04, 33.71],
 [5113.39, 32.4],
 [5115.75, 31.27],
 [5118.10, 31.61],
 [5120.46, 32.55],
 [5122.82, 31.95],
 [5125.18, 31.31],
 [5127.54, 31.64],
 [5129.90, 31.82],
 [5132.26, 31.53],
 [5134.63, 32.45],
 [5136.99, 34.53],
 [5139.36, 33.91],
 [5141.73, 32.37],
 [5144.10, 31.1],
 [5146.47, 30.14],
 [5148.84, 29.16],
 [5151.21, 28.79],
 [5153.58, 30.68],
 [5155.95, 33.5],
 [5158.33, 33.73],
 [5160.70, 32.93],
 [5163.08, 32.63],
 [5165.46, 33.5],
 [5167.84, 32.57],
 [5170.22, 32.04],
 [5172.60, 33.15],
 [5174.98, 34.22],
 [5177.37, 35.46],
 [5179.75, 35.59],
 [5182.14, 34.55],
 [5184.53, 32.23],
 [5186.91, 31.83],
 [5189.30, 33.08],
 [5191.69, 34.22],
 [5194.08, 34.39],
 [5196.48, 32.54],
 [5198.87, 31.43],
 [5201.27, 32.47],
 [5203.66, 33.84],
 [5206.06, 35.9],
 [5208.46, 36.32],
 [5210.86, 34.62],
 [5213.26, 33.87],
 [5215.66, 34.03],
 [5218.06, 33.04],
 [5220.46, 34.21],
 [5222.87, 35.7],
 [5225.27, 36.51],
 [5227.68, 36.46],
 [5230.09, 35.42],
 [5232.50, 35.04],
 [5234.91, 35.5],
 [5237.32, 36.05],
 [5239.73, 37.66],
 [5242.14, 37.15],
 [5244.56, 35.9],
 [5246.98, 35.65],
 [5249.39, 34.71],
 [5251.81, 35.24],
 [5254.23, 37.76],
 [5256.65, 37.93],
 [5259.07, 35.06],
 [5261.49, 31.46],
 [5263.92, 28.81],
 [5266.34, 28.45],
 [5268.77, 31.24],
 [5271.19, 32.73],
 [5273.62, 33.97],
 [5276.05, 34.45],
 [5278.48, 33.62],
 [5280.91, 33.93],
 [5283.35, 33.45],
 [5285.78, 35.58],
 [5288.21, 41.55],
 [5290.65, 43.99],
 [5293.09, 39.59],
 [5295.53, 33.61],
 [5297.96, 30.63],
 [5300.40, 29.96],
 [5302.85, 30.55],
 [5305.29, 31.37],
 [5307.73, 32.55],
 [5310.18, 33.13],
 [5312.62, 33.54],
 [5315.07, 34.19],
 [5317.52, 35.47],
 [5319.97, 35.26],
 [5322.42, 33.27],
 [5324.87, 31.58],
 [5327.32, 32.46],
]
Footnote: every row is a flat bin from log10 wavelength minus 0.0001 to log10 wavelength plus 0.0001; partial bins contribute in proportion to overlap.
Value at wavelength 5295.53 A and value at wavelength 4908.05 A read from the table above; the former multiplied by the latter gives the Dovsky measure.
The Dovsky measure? 1033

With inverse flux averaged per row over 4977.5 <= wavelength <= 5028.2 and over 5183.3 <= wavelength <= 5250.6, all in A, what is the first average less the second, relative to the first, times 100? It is 3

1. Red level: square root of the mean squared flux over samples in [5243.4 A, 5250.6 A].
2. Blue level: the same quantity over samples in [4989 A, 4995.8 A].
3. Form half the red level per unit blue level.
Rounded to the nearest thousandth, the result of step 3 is 0.503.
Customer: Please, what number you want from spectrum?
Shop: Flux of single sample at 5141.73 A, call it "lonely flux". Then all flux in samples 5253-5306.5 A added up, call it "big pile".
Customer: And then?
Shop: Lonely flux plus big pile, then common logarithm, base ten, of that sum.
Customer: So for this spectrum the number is 2.89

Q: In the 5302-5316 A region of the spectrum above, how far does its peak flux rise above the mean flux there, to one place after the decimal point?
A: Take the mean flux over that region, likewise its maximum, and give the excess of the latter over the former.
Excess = 1.6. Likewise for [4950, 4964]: 1.2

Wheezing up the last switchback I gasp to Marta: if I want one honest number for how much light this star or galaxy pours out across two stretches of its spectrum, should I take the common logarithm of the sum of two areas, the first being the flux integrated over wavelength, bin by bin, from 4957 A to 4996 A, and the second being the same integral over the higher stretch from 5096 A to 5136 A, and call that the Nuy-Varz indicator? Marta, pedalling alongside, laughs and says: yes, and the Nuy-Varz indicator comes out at 3.417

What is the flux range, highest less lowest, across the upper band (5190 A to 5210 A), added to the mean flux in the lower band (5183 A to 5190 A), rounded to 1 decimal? 37.3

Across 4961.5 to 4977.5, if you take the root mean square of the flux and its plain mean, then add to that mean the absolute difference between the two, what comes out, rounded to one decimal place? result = 32.9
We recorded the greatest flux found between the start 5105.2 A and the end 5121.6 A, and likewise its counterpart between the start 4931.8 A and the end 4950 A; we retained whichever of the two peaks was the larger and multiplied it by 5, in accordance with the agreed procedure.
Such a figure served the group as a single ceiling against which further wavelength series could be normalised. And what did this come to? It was 173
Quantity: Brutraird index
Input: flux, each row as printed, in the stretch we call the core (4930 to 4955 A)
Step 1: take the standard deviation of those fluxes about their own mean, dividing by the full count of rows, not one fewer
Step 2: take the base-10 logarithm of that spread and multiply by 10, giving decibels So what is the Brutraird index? 1.1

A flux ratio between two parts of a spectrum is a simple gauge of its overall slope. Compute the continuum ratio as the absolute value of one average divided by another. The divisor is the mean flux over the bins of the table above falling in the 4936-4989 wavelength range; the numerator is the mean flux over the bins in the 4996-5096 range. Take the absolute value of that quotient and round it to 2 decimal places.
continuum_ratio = 1.04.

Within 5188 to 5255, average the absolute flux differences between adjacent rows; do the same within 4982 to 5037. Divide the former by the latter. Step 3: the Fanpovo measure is 1.0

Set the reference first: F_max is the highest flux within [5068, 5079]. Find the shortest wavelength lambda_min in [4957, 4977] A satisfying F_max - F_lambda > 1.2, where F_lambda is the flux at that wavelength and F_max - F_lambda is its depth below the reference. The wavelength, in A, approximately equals 4958.03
